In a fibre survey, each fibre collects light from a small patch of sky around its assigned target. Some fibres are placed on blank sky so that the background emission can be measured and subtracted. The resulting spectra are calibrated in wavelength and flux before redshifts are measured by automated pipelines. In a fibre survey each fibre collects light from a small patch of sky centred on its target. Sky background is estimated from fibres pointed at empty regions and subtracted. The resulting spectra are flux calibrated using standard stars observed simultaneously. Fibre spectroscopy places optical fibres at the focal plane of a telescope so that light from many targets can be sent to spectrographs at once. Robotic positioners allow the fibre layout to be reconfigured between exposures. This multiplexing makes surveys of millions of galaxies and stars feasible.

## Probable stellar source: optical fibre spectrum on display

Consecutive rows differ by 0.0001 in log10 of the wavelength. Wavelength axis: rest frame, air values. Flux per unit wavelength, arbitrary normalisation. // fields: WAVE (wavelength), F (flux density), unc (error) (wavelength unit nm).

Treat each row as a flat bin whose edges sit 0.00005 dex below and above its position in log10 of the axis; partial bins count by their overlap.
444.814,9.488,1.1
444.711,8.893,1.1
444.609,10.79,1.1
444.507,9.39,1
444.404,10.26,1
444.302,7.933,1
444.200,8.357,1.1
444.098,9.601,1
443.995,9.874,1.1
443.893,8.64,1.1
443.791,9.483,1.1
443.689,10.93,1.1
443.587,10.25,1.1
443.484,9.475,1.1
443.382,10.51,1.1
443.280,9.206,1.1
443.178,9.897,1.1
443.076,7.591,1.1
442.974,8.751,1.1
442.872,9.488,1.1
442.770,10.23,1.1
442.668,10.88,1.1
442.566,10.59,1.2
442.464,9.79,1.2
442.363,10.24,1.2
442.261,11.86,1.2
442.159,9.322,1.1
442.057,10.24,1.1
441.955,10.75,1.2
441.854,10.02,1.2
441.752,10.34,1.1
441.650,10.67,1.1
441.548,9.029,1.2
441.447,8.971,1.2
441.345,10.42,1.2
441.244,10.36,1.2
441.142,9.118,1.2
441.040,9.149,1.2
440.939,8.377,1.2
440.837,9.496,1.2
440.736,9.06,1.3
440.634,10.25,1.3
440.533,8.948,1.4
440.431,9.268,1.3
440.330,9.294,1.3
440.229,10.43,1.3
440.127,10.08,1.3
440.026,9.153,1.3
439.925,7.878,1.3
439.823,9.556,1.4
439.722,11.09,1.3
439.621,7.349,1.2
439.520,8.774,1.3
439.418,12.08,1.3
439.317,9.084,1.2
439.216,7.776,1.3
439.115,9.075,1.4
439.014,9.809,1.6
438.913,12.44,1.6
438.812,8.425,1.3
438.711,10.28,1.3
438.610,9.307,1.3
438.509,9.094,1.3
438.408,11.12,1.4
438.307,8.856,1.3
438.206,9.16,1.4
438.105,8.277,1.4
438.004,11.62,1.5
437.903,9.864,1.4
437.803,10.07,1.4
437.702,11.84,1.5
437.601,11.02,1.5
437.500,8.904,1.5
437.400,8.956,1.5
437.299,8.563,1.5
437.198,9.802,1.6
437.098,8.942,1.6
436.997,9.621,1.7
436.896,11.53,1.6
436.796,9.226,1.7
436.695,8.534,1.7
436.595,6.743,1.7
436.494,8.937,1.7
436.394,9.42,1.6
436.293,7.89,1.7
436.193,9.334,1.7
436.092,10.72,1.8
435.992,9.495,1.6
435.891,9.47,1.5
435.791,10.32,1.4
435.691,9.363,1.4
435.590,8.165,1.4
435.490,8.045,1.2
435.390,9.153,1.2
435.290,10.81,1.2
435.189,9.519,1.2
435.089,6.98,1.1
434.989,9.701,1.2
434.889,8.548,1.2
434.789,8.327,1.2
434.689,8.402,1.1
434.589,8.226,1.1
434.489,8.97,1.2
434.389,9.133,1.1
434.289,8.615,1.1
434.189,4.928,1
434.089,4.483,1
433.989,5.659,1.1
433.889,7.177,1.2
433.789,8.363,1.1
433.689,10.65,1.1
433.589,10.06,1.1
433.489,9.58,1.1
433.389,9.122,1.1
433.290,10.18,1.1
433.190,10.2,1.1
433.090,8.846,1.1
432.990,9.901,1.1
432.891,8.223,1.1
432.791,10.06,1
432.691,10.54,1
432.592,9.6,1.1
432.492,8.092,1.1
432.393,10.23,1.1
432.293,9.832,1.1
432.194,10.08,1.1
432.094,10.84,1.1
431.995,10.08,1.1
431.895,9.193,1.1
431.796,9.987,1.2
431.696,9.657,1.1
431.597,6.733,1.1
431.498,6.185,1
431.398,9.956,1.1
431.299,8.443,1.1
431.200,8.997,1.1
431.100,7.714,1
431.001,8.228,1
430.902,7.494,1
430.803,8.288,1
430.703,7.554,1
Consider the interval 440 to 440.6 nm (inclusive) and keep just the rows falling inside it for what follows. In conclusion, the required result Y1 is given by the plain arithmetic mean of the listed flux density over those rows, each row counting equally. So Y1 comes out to 9.5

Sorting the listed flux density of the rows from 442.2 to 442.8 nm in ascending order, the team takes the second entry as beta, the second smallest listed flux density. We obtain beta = 10.23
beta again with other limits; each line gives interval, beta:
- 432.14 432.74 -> 9.6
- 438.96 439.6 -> 8.774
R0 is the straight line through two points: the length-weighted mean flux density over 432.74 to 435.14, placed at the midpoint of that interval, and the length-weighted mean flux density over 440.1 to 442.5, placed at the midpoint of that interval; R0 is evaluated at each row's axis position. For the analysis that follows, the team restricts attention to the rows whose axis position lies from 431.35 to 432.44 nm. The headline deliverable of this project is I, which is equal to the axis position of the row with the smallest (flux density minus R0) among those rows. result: 431.498 nm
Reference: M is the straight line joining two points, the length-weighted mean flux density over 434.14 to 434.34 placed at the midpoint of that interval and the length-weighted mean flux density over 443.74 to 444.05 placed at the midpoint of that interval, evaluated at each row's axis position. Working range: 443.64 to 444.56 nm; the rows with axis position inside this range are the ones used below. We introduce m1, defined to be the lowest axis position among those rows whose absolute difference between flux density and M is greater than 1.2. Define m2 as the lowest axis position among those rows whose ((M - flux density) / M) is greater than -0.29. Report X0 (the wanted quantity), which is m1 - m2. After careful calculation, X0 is 0.00 nm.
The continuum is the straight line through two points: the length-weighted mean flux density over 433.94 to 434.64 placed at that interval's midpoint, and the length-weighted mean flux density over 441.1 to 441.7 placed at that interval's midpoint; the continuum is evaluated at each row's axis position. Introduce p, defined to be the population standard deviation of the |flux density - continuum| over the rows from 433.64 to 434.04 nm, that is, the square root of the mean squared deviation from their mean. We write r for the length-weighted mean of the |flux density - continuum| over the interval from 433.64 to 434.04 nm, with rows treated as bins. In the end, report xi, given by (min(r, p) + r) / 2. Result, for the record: 1.47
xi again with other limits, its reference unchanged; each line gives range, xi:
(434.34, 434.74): 0.93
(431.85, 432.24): 2.14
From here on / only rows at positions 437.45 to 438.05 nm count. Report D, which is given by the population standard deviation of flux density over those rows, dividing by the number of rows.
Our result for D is 1.04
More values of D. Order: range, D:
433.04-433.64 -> 0.53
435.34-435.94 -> 0.78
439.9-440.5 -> 0.81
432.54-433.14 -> 0.78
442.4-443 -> 0.71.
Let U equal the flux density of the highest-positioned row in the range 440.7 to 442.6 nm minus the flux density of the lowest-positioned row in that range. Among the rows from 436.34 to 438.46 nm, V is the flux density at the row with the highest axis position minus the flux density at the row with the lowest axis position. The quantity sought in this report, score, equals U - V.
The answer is -0.2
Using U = 1.5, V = 1.7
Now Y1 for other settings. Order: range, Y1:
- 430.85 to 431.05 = 7.9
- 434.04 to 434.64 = 7.4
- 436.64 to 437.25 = 9.6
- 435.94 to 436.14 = 10.1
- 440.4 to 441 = 9.2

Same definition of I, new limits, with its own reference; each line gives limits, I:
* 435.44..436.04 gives 435.490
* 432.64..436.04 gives 434.089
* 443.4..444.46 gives 444.302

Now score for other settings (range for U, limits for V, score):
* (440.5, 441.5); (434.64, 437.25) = -1.4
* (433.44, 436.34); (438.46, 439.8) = -3.7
